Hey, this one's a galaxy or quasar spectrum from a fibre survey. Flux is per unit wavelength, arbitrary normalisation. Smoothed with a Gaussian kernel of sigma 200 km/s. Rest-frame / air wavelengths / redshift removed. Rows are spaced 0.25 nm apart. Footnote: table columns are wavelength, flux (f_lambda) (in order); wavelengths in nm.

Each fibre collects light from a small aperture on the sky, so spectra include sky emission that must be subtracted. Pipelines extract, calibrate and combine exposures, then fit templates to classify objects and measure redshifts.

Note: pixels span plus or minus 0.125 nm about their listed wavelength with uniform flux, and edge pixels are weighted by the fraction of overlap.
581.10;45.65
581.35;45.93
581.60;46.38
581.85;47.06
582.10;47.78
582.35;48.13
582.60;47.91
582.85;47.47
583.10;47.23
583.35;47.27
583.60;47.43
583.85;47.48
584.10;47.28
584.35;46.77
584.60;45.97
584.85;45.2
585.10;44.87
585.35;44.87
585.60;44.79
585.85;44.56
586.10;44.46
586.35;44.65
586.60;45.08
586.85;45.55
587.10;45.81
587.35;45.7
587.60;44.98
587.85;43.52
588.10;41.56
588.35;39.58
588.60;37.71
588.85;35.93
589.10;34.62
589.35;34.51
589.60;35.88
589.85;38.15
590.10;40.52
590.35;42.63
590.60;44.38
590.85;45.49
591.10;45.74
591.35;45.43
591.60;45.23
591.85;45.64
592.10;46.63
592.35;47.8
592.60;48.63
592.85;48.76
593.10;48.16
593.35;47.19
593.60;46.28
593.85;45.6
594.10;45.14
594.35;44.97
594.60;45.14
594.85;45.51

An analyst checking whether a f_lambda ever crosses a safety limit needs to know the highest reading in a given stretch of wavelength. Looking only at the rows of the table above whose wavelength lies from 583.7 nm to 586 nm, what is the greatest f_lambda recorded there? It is 47.48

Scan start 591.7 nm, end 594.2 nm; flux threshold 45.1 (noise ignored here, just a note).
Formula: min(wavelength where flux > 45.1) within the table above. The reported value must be 591.85 nm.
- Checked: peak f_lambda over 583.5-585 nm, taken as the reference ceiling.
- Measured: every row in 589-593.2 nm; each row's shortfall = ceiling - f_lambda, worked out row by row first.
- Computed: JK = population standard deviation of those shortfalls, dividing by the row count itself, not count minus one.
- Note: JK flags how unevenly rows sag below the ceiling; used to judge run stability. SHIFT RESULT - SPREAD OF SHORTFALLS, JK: 5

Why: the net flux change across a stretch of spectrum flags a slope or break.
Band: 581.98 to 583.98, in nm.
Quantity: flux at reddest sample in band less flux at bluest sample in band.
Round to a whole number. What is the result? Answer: 0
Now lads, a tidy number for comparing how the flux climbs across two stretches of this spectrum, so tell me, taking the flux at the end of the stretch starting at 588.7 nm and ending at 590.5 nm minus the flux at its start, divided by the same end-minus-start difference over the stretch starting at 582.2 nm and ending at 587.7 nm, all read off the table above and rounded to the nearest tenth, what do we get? -2.1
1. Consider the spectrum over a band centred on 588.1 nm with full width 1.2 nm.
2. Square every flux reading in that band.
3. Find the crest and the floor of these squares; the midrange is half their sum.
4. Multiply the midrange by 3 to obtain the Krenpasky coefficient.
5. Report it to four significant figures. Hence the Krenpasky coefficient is 5168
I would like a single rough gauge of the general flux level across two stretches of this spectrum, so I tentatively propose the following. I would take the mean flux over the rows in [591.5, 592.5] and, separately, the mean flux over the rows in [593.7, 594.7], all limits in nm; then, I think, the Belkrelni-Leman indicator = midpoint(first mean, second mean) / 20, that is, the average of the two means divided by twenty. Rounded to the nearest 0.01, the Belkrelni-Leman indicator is 2.29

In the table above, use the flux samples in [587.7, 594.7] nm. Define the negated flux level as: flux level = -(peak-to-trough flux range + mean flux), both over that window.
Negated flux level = -57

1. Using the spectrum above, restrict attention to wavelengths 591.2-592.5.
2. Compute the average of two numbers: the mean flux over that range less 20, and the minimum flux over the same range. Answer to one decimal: 35.7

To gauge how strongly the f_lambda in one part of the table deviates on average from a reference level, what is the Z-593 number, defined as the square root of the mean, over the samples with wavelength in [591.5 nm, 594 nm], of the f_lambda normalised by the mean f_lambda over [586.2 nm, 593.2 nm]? 1.04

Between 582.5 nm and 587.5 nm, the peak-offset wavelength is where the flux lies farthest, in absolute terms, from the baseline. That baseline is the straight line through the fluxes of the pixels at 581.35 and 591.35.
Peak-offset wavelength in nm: 582.60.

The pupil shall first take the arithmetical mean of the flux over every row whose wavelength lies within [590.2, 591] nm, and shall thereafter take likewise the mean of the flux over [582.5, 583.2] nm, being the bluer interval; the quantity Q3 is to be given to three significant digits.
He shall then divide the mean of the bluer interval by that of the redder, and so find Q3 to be 1.08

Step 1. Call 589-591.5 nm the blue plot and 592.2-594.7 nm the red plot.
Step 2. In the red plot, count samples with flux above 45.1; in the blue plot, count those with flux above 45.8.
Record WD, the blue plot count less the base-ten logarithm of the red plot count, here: -1.0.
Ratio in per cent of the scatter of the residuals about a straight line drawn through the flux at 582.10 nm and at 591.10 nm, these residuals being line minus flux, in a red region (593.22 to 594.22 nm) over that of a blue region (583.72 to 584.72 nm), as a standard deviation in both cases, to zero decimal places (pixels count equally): 136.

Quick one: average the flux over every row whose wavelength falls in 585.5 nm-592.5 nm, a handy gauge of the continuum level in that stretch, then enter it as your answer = 43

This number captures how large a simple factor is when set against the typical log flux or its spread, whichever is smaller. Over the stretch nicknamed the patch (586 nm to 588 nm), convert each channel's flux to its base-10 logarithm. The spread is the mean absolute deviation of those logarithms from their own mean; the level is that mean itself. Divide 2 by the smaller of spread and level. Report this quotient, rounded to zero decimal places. 362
